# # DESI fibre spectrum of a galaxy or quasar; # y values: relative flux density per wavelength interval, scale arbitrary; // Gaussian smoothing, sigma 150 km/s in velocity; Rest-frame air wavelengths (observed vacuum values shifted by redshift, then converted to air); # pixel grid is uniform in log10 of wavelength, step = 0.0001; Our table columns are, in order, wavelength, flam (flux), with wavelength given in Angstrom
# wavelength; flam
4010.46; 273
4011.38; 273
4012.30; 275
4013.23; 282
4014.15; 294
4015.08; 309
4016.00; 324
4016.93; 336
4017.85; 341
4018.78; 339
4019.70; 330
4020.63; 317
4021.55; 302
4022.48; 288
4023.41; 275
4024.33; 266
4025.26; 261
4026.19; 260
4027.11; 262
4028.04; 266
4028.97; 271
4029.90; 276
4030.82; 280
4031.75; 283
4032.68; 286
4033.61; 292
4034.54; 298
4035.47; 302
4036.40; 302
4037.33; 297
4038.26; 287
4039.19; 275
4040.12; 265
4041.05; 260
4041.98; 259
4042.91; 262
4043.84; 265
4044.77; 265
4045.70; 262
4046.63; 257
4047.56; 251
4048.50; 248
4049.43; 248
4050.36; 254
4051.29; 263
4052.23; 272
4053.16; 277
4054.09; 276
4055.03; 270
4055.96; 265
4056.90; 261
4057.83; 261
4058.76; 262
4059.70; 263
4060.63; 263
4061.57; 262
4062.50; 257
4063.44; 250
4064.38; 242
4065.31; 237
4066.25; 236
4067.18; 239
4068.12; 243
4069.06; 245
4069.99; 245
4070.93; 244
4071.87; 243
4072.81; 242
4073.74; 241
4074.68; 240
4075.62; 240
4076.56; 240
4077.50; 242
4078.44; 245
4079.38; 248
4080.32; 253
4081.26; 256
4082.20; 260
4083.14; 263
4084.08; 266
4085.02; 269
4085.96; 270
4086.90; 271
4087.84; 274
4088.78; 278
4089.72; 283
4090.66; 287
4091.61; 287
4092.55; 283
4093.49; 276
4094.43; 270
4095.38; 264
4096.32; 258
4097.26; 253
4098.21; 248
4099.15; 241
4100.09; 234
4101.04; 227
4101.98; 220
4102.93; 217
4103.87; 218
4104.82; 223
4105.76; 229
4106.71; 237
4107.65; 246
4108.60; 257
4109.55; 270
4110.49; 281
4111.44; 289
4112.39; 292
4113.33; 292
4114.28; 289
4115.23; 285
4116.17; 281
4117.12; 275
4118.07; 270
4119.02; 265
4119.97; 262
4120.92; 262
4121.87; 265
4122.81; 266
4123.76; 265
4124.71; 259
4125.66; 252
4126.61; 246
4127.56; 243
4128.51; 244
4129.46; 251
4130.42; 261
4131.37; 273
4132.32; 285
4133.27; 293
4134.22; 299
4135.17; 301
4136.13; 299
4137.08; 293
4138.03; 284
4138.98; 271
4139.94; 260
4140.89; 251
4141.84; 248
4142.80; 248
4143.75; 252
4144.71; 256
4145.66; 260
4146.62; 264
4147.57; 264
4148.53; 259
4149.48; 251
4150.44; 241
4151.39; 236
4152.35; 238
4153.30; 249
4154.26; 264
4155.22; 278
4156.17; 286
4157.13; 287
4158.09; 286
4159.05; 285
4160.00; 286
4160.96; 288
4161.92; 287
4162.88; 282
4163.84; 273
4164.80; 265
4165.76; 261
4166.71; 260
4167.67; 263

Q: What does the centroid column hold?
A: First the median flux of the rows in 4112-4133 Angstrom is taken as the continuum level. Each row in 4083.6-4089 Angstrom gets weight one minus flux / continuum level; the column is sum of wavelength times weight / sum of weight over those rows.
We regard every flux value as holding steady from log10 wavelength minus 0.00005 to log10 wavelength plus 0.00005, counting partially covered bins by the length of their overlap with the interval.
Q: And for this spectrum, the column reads 4087.4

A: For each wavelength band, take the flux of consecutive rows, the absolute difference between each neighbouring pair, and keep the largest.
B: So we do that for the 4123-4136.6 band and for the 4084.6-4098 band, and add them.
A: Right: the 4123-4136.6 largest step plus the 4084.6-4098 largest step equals 19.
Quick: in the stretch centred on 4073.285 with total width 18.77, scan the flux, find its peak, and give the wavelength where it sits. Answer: 4082.20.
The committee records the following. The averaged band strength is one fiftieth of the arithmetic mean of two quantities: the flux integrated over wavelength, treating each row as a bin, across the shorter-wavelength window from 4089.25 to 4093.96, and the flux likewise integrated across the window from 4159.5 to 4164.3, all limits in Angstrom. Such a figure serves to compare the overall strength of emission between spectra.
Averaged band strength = 26.9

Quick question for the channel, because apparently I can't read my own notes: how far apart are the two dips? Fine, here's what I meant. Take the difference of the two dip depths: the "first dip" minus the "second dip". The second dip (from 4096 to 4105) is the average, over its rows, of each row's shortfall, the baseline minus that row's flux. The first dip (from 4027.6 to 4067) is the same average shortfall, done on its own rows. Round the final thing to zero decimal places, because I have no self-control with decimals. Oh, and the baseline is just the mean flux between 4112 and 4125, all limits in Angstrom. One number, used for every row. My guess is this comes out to -33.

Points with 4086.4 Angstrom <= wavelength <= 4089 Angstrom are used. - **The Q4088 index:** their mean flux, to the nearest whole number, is 274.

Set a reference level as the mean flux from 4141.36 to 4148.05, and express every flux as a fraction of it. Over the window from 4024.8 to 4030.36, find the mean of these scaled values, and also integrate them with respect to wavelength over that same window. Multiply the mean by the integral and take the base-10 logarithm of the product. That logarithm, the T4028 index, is 0.78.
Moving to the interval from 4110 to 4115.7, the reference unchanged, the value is 0.86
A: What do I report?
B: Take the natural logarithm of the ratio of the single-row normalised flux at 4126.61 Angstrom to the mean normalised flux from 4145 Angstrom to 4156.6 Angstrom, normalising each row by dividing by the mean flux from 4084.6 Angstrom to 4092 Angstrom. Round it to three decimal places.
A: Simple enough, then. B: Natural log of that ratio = -0.046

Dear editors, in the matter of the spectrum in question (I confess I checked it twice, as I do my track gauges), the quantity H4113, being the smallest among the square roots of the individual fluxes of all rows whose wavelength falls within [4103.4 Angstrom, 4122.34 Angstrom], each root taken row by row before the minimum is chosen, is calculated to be 14.8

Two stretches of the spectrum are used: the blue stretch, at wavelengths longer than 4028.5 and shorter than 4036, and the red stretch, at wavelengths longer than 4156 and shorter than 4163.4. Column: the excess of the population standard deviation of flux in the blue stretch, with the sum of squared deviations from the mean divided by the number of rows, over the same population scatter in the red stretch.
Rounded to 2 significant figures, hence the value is 8.3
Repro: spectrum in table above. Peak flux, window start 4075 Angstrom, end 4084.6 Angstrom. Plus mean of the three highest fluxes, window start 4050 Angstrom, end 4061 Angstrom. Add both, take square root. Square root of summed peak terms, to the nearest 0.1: 23.3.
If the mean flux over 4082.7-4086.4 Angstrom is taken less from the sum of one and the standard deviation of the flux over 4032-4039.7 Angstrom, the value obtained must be -257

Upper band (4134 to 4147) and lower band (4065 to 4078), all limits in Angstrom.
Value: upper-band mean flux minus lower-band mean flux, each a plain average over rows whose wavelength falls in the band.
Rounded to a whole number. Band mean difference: 29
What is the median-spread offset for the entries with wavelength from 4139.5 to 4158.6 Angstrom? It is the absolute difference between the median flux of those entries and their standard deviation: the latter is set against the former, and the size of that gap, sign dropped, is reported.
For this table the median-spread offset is 242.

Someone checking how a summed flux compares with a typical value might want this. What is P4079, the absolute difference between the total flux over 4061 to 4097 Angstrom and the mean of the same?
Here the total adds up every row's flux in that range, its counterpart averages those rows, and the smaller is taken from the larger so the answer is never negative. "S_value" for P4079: 9492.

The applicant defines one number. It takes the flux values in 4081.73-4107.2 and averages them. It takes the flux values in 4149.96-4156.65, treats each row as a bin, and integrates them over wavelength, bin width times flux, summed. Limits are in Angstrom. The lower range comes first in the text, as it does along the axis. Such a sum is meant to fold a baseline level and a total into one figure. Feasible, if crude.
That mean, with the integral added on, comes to 1970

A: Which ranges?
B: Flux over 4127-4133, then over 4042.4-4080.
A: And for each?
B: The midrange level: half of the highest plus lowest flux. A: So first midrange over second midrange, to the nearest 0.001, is 1.029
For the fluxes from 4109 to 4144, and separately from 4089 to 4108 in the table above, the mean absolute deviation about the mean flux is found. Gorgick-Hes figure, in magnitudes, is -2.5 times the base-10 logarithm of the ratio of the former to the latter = 0.4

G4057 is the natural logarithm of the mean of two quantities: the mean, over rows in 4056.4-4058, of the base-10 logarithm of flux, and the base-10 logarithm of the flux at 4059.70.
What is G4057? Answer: 0.883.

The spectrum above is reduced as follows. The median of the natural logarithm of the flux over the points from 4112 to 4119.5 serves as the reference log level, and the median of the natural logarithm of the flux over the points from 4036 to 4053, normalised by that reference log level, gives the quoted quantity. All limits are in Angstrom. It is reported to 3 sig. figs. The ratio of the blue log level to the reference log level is 0.987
